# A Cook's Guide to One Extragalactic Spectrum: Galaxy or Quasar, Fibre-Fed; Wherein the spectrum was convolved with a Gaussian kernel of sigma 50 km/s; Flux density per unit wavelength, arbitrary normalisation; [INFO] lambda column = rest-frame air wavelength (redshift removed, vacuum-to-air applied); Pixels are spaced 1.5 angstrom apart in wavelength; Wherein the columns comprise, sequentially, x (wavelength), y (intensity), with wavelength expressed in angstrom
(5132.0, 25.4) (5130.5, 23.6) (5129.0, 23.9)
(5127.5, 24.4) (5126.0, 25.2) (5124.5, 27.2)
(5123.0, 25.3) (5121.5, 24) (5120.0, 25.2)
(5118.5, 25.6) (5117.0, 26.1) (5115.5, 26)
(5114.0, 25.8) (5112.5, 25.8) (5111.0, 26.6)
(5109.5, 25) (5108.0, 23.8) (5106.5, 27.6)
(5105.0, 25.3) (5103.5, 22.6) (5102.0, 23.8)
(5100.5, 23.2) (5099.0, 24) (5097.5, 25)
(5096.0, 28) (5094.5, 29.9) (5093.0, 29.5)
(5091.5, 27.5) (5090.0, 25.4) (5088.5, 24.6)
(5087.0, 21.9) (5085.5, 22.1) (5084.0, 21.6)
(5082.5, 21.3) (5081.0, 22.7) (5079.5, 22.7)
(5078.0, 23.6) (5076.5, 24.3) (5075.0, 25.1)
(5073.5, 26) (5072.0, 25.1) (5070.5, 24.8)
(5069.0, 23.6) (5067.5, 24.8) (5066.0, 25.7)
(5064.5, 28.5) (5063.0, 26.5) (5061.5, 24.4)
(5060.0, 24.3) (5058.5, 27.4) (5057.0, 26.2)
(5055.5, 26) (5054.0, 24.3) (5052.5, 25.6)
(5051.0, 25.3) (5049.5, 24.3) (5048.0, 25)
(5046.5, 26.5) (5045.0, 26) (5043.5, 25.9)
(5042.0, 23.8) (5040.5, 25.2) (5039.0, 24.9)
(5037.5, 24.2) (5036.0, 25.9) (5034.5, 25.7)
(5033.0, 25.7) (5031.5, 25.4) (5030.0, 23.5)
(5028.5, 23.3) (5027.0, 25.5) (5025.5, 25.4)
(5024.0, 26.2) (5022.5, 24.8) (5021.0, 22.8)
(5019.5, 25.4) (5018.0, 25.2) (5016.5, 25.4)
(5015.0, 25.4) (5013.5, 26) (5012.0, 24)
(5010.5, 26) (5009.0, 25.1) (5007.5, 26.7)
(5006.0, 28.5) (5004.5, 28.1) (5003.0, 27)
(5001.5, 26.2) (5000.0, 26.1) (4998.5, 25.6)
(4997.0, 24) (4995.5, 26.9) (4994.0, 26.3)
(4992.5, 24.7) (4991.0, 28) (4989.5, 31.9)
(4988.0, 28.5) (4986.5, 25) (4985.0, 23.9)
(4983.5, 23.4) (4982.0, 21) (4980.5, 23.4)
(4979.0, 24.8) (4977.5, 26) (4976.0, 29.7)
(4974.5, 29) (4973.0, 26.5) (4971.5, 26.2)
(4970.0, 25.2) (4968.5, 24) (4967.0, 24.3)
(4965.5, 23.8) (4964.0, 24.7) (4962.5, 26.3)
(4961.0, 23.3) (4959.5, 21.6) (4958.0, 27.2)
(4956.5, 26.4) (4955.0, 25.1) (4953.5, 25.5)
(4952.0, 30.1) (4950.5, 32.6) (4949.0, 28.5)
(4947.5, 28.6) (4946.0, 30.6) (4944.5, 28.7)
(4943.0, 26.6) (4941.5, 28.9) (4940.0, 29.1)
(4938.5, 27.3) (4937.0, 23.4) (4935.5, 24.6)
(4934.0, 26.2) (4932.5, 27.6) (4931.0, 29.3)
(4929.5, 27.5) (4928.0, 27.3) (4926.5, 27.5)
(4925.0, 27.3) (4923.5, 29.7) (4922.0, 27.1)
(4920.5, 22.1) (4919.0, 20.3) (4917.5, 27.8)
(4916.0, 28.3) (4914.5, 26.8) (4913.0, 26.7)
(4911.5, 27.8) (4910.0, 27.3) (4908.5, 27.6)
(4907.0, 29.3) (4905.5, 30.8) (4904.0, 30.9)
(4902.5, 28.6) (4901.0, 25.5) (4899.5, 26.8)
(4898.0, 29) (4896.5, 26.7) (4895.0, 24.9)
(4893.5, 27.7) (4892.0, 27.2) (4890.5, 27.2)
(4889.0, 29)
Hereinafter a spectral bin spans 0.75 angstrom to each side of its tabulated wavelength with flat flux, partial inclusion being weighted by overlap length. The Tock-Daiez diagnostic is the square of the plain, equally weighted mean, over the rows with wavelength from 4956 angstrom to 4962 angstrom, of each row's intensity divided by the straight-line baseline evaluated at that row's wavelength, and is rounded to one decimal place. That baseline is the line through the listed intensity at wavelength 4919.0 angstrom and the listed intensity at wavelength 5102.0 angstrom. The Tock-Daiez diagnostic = 1.4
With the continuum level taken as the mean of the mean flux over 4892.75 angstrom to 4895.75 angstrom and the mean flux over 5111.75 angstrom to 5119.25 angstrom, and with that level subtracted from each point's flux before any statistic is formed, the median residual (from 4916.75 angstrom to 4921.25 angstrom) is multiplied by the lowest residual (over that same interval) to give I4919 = 23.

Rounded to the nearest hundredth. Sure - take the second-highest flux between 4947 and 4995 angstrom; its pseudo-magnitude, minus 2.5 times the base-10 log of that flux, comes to -3.76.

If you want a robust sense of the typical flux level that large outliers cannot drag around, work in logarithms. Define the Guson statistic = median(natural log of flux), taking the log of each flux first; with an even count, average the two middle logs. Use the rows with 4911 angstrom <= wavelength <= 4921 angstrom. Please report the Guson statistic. 3.29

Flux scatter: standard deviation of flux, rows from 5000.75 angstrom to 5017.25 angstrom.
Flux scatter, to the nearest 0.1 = 1.3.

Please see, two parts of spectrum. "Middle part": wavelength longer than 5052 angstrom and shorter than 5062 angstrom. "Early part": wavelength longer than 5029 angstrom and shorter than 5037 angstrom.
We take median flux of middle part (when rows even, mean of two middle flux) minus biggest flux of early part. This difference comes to 0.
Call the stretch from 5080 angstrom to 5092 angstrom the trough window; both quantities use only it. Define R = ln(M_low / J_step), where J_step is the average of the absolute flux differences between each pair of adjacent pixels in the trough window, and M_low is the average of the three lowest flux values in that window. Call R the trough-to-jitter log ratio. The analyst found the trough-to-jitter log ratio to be 2.94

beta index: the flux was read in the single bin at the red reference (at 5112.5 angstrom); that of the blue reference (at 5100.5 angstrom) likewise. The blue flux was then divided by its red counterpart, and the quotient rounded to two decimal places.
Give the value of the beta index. 0.90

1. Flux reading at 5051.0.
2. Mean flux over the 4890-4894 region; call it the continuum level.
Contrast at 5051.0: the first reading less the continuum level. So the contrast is -2.1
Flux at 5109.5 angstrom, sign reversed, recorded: -25.0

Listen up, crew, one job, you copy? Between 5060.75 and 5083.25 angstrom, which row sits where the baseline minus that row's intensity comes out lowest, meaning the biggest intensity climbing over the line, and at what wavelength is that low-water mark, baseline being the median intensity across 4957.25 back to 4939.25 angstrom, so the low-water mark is 5064.5 angstrom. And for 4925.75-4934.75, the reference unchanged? 4931.0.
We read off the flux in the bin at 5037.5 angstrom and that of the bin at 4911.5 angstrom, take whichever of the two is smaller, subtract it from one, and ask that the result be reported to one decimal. -23.2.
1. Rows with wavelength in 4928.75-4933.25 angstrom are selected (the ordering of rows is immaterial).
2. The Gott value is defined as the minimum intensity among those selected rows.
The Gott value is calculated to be 27.5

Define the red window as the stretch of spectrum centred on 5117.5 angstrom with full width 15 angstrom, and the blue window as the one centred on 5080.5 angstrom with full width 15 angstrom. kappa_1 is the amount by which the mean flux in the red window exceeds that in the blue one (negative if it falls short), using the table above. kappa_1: 2.6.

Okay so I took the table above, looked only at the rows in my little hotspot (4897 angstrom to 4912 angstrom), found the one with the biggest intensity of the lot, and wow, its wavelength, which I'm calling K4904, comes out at 4904.0 angstrom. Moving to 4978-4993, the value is 4989.5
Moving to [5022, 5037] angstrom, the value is 5024.0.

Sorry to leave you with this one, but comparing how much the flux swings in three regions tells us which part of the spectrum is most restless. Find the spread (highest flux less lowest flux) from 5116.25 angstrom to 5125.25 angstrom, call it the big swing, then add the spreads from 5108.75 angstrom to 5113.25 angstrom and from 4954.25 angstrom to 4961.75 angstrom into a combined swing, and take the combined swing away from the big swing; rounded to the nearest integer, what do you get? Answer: -4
